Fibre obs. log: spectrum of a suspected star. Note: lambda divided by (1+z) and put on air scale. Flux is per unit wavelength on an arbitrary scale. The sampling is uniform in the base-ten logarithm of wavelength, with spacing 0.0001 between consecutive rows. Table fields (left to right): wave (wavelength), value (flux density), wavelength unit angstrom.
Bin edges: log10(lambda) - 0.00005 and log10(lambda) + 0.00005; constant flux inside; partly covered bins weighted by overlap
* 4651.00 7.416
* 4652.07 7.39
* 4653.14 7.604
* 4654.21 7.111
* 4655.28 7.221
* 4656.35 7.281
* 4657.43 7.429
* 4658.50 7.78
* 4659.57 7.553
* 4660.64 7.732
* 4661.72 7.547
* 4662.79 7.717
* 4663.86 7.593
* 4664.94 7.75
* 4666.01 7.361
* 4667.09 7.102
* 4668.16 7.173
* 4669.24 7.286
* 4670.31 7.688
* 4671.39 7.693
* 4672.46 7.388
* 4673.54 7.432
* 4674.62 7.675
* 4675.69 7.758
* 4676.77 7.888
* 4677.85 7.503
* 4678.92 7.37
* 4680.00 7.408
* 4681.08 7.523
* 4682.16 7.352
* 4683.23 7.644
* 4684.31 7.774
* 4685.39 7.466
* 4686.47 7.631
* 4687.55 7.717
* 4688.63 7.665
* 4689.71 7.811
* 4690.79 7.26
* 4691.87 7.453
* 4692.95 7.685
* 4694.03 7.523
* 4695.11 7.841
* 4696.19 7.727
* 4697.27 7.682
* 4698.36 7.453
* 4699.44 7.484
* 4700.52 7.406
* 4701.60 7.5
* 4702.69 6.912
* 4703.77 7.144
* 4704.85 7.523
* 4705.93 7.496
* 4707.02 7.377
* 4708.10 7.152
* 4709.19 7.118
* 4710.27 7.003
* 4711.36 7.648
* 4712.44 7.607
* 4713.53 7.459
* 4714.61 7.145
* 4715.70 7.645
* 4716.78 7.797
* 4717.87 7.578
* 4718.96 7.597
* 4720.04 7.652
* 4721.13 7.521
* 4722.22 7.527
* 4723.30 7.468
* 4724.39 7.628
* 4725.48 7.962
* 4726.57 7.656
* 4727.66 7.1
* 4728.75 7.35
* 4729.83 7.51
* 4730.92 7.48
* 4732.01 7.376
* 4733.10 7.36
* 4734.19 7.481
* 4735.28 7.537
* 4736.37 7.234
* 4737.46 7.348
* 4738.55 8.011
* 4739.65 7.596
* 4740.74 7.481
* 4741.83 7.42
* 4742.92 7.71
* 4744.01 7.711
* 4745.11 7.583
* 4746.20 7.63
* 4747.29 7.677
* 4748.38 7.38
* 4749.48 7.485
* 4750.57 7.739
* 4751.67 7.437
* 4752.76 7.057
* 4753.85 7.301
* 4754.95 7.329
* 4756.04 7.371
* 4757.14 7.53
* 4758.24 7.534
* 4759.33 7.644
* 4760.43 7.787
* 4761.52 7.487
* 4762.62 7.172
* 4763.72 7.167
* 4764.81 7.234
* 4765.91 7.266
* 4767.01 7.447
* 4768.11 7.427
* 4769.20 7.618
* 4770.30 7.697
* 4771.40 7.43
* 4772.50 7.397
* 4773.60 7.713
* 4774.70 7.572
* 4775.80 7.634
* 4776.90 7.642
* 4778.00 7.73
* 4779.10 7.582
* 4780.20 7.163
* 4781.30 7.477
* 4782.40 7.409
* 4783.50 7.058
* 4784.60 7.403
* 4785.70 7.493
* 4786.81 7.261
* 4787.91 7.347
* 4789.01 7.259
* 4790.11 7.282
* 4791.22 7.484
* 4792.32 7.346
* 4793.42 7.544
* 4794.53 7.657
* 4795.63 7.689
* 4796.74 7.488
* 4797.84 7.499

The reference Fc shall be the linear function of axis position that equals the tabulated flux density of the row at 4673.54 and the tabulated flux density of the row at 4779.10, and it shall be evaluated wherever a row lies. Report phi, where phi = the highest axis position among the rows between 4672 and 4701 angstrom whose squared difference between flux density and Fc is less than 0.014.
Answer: 4700.52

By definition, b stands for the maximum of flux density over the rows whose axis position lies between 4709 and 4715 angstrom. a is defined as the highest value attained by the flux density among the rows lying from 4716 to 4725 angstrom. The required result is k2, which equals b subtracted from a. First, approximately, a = 7.797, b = 7.648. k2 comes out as 0.15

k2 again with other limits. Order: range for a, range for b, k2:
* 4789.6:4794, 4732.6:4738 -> 0.01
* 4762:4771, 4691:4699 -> -0.14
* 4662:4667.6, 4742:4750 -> 0.04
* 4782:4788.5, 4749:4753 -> -0.25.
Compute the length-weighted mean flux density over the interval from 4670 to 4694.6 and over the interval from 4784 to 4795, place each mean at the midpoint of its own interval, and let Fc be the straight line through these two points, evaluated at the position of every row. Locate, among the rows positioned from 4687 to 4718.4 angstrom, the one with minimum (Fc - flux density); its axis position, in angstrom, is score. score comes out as 4695.11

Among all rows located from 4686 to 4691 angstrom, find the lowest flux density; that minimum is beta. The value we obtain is 7.26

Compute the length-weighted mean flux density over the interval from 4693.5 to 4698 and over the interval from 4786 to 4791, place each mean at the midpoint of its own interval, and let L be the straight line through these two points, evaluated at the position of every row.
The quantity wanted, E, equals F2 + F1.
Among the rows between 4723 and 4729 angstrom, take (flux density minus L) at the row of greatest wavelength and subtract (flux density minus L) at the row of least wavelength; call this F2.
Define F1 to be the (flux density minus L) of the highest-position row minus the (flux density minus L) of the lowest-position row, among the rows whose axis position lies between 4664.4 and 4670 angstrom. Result -0.5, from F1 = -0.45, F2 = -0.10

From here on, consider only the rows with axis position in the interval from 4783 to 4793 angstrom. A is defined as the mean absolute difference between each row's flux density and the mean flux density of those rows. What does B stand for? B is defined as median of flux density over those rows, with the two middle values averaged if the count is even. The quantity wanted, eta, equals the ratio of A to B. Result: 0.0134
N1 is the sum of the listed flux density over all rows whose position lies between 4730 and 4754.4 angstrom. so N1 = 165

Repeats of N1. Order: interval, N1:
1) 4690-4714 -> 163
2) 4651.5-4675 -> 165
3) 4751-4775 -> 164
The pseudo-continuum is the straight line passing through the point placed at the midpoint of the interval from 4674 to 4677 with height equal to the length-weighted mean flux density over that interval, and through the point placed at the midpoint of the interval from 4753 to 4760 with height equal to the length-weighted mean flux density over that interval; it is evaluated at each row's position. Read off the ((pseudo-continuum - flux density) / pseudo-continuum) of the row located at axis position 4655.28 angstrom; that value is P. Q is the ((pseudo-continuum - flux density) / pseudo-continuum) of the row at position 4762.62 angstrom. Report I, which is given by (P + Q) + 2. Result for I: 2.11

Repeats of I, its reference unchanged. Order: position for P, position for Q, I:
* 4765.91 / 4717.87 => 2.02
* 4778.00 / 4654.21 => 2.04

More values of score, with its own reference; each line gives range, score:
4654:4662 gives 4658.50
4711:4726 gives 4725.48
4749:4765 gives 4760.43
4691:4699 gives 4695.11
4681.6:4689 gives 4684.31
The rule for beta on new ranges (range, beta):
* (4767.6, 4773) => 7.397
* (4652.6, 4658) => 7.111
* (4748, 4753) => 7.057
